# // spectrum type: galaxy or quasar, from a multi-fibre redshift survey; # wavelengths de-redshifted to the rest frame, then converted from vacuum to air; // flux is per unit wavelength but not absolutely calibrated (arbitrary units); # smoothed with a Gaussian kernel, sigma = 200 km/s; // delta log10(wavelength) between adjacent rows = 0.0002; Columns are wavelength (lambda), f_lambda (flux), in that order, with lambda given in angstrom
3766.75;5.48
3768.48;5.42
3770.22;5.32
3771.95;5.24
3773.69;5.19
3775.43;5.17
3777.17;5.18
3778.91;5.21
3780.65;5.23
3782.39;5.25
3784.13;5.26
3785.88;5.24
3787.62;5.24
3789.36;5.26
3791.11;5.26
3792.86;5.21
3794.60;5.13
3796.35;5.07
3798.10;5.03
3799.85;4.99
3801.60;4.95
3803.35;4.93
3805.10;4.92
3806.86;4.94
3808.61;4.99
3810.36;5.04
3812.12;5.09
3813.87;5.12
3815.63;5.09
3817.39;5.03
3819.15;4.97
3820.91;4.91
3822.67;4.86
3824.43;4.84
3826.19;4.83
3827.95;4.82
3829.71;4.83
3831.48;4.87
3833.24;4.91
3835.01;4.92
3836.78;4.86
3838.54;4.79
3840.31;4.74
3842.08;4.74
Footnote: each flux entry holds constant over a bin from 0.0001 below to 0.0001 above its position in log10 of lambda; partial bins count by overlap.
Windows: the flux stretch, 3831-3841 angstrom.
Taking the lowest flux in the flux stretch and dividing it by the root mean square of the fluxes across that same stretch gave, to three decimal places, 0.978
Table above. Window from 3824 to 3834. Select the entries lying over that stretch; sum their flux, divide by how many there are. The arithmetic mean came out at 4.85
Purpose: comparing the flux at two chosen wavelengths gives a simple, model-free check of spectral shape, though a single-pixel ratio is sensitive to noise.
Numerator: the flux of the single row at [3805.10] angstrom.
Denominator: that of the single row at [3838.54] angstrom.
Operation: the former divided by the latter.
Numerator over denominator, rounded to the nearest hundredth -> 1.03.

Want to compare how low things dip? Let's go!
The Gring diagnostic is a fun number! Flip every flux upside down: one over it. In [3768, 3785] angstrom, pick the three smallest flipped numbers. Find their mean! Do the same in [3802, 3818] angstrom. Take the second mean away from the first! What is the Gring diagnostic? -0.0086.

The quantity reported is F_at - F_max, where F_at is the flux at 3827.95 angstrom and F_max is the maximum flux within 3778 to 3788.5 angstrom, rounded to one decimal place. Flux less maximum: -0.4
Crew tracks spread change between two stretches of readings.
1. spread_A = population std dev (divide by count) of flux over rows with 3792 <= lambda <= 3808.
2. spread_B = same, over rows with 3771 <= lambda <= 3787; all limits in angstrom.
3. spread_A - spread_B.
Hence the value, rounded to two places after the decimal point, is 0.06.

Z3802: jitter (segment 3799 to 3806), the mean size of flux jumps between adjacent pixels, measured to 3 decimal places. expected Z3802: 0.023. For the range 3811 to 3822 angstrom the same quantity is 0.048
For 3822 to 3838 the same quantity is 0.025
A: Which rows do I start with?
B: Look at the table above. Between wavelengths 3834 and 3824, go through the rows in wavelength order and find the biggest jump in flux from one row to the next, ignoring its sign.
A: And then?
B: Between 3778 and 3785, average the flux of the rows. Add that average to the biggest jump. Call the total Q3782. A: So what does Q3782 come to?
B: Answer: 5.28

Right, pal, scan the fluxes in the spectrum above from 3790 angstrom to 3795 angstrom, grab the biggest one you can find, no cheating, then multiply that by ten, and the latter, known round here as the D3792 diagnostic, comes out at 52.6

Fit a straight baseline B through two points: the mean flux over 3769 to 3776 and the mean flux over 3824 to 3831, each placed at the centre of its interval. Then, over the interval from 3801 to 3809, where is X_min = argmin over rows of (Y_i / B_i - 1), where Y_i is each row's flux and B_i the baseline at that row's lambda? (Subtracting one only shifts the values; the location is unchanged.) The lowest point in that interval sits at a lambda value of 3803.35 angstrom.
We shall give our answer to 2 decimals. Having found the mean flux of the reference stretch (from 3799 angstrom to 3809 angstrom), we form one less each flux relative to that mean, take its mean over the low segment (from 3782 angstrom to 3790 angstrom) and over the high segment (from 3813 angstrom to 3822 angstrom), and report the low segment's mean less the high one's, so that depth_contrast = -0.05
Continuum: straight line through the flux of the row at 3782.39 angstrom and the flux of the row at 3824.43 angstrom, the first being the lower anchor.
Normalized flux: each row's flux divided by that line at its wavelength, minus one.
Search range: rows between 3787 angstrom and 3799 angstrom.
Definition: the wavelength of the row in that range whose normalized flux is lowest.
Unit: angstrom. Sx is 3798.10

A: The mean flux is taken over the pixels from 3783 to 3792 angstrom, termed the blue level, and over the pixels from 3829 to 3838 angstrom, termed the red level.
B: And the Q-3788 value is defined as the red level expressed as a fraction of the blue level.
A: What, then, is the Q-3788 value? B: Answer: 0.93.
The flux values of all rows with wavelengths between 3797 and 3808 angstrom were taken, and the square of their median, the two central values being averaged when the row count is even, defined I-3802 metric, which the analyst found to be 24.5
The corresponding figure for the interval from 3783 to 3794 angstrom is 27.6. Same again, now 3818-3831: 23.4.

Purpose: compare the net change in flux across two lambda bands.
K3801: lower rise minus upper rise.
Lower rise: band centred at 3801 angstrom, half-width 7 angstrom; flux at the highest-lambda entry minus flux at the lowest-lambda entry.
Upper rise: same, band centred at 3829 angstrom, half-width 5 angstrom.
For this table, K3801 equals -0.26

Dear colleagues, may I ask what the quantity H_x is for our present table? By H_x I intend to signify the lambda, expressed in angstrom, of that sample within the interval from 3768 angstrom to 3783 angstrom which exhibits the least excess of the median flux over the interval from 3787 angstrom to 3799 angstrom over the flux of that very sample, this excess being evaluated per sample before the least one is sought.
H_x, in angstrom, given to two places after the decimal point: 3768.48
